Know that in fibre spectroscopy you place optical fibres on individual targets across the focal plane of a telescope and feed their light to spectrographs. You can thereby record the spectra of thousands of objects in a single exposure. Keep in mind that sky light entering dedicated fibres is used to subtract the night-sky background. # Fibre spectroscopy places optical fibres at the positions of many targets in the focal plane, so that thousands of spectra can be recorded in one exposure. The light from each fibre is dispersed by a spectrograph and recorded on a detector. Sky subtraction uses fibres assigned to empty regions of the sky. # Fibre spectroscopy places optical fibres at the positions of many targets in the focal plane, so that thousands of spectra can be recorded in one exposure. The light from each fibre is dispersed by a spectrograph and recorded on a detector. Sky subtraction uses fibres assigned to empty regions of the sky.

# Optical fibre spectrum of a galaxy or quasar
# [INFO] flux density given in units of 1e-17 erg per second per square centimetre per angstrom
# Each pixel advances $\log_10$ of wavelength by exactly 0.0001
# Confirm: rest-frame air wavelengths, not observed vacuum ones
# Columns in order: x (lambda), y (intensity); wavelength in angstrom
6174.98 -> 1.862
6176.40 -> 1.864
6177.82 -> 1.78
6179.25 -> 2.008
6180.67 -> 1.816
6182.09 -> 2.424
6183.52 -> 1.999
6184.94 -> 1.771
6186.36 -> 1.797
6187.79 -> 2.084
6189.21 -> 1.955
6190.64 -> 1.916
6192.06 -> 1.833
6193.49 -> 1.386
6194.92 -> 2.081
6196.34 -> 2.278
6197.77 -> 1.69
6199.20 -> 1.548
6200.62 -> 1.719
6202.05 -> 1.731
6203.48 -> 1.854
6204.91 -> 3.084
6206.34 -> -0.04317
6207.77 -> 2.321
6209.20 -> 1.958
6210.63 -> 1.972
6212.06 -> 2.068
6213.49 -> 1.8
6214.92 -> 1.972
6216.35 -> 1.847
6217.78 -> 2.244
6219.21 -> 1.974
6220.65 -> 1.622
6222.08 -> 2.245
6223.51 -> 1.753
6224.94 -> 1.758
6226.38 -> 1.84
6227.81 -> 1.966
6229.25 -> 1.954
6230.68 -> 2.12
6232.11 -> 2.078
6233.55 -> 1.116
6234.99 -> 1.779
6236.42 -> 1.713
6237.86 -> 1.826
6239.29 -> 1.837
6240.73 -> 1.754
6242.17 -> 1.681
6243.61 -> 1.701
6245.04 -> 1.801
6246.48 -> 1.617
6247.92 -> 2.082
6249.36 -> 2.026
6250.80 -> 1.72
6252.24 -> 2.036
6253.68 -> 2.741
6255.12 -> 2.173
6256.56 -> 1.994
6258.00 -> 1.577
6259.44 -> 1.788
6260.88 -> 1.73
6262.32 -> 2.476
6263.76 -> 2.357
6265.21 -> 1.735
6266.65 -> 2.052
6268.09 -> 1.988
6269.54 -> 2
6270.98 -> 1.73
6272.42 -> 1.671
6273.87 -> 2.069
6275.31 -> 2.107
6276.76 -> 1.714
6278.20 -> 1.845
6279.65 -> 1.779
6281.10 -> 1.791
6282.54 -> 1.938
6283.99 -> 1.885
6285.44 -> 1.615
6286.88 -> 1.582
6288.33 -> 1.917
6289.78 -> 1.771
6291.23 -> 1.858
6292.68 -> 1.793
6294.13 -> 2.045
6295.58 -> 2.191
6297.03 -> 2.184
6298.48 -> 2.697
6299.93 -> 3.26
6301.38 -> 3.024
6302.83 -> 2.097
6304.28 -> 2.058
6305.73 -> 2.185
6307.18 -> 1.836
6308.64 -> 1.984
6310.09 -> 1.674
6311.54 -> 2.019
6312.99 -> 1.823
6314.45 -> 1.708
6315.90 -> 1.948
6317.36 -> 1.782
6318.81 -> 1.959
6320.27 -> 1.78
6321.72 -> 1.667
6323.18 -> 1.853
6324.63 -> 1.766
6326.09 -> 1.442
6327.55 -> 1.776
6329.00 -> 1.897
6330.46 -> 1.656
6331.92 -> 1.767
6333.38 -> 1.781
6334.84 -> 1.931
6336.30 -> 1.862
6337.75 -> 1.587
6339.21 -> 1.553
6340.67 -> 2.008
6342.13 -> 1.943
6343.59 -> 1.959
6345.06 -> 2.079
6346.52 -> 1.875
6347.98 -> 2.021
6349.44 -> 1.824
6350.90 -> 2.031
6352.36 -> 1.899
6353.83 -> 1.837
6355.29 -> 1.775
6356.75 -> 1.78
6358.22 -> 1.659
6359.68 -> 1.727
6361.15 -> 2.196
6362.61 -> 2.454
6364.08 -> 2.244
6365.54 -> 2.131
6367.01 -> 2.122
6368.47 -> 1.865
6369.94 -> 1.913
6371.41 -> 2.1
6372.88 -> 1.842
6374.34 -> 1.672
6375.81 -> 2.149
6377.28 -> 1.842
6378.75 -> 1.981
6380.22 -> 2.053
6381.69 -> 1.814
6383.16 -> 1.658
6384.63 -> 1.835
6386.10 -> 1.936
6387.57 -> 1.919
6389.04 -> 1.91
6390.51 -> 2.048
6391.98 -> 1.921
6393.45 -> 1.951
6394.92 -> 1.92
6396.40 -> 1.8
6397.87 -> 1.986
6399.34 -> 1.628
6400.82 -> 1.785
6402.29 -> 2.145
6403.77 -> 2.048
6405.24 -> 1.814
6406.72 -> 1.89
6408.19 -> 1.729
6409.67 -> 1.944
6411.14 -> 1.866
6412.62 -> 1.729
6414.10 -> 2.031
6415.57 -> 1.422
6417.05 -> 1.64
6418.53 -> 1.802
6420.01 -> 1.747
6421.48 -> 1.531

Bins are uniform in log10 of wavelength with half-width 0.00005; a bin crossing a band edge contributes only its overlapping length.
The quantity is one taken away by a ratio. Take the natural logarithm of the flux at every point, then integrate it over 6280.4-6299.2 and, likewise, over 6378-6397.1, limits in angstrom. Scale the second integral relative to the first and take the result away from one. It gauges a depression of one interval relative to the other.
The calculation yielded 0.00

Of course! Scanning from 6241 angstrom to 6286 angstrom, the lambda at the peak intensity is 6253.68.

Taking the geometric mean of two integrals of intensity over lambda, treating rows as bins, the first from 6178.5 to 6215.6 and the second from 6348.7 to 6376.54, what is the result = 62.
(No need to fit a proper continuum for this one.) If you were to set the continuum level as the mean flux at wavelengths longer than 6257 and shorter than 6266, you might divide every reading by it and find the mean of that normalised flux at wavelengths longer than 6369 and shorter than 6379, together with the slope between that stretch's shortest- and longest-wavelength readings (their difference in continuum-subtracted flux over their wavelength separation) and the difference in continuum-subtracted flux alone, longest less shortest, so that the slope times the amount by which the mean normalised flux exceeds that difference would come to 0.01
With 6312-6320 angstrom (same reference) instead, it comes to 0.02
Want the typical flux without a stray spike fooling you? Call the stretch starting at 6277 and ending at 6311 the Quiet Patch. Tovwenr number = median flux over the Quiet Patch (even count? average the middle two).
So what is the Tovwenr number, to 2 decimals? 1.92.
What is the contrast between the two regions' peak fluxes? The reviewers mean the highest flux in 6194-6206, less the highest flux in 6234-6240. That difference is 1.2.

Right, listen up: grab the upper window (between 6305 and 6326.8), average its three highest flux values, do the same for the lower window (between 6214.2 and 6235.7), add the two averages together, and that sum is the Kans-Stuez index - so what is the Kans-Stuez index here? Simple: 4.27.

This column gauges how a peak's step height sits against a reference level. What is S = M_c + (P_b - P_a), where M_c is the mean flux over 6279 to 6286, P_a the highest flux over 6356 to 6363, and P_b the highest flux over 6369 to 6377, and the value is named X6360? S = 1.50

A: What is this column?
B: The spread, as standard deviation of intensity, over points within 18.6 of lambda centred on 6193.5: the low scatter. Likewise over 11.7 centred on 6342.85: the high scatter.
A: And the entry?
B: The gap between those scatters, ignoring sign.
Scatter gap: 0.04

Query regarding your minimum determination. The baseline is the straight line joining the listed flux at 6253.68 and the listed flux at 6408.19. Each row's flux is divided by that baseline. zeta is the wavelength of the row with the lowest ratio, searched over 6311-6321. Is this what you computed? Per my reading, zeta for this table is 6314.45 angstrom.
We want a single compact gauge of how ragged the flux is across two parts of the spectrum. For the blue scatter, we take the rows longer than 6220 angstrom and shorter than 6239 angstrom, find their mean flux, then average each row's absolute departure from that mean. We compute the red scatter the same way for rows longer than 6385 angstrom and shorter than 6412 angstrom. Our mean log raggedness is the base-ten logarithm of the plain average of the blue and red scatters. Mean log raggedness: -0.86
